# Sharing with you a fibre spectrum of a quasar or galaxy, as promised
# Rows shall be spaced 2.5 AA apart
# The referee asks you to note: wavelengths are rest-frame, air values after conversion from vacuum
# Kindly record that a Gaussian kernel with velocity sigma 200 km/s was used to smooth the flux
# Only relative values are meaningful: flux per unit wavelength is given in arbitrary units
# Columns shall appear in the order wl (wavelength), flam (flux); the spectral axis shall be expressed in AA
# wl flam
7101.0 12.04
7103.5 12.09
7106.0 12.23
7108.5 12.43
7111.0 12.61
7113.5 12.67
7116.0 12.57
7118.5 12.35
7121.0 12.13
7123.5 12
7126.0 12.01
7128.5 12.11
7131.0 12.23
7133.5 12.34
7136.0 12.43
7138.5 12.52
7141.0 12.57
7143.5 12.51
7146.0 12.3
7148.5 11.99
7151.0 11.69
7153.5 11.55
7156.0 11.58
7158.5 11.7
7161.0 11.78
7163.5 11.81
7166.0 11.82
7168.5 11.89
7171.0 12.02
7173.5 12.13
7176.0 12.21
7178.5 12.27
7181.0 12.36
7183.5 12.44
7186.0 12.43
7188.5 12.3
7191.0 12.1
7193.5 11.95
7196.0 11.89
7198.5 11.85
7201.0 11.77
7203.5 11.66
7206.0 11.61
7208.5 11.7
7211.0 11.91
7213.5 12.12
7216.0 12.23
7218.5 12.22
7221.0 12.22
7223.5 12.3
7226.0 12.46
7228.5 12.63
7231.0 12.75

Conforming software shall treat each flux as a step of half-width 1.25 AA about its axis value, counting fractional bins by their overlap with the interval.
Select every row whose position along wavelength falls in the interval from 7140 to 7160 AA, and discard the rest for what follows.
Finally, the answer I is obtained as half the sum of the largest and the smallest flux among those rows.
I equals 12.1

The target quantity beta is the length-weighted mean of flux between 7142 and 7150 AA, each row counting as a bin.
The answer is 12.3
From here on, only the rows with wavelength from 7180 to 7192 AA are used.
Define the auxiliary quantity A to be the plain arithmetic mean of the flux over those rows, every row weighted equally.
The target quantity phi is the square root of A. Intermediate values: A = 12.3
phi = 3.51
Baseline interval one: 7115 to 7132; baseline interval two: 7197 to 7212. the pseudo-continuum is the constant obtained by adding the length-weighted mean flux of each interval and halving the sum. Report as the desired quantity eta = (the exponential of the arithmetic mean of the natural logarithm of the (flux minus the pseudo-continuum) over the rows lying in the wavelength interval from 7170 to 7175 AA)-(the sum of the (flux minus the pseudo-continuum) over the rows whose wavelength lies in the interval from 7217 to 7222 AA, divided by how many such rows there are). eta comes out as -0.16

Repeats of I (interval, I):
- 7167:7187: 12.2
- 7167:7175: 12.0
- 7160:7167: 11.8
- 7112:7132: 12.3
